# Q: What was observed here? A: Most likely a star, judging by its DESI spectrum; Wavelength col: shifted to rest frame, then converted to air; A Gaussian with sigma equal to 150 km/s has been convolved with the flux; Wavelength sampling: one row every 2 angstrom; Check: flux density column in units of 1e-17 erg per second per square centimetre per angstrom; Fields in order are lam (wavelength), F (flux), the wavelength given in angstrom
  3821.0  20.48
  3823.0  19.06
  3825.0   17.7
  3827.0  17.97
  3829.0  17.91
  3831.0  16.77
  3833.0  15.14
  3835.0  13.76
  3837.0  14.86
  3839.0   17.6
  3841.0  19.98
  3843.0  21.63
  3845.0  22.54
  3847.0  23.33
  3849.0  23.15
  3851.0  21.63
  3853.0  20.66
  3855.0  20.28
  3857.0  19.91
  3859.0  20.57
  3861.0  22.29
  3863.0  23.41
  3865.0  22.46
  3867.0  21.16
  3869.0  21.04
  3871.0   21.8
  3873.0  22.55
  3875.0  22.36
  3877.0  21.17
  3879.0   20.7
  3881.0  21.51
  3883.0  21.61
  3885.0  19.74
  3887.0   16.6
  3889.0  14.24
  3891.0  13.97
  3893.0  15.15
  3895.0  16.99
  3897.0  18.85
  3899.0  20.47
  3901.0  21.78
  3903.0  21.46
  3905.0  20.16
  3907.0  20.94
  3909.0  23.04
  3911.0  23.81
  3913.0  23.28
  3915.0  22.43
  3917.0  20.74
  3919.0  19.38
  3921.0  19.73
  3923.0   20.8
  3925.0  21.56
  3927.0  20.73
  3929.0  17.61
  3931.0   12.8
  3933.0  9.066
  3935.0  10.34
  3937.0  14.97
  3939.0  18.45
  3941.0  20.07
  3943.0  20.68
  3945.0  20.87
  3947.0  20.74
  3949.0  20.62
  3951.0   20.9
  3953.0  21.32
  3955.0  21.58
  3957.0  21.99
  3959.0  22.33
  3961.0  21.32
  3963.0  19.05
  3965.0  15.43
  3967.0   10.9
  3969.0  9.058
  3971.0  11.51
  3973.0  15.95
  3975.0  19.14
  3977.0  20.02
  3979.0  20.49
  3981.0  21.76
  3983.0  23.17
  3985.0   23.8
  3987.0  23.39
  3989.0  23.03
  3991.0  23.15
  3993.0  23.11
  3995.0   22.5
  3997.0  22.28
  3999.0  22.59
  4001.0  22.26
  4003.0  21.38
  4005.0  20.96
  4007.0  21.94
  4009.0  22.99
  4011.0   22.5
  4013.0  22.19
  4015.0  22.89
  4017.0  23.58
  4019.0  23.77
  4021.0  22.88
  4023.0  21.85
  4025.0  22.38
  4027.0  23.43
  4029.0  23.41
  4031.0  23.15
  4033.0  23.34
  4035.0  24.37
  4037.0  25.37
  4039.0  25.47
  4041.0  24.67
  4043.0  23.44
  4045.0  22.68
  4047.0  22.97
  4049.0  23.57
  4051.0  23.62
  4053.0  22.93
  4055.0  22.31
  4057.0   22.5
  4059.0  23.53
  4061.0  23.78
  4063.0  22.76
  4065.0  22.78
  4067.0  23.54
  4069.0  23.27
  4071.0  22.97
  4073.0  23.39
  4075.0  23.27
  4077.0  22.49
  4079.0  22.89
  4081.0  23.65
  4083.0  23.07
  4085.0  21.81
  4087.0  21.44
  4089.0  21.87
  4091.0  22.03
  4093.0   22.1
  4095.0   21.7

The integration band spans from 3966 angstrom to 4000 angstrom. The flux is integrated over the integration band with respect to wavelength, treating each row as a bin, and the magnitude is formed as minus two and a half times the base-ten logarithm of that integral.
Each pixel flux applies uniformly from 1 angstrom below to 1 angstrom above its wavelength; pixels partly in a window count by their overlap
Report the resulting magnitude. -7.07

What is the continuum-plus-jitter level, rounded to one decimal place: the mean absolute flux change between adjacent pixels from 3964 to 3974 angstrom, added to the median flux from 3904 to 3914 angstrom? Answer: 26.4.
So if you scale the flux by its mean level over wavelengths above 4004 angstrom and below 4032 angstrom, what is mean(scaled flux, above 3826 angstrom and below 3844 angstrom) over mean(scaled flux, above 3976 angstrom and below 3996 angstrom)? 0.77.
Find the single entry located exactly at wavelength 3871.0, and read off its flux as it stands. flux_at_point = 21.8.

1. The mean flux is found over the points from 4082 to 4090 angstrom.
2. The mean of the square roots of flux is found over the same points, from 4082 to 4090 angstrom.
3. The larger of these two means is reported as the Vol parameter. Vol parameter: 22.0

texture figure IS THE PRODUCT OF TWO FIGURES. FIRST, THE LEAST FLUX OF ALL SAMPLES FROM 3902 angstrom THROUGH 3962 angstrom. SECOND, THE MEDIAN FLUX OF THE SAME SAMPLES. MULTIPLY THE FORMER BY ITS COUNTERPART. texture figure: 188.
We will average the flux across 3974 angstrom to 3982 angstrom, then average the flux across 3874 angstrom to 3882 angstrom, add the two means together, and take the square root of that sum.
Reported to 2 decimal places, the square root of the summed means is 6.46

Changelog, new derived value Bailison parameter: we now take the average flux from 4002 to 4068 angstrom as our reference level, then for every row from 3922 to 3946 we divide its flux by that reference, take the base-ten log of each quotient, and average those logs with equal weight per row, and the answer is -0.14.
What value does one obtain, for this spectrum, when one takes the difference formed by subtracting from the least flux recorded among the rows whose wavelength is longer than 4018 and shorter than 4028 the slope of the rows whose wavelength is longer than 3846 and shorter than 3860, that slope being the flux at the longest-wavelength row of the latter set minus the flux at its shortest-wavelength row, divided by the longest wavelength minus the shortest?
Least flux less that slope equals 22.1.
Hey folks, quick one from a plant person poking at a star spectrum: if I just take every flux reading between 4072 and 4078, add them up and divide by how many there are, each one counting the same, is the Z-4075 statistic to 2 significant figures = 23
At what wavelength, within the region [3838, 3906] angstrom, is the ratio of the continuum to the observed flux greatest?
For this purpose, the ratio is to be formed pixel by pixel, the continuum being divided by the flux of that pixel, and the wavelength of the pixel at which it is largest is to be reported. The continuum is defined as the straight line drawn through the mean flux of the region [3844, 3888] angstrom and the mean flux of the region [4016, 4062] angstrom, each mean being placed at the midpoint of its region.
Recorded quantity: 3891.0 angstrom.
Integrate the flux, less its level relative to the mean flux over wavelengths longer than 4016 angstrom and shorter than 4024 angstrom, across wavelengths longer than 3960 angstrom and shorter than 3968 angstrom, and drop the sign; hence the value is 51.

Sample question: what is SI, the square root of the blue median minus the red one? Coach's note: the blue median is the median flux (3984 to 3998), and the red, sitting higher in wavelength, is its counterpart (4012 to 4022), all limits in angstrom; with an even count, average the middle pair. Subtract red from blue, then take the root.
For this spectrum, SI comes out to 0.47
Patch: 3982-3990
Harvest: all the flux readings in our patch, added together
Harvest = 93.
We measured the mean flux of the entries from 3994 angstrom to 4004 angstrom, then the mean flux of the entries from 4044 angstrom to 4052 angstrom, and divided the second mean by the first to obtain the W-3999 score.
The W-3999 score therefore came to 1.05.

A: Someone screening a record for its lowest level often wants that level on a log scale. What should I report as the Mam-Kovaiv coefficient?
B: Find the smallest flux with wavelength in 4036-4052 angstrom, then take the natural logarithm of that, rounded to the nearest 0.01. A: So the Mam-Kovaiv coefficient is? 3.12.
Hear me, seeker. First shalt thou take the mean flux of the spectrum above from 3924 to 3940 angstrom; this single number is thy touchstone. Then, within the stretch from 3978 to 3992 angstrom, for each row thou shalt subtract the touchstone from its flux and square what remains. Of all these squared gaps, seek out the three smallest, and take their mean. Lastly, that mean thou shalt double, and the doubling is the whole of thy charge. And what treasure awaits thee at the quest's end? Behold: 76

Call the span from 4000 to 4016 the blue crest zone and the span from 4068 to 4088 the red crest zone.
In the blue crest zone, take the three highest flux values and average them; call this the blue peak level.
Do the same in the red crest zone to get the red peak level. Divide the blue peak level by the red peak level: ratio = 0.97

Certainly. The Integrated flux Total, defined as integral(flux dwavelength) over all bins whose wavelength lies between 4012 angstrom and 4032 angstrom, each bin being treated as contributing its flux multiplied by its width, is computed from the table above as 459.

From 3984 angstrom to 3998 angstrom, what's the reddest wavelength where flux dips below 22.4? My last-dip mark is 3997.0 angstrom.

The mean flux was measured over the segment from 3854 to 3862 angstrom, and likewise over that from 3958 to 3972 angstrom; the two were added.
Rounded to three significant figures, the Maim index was 36.4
